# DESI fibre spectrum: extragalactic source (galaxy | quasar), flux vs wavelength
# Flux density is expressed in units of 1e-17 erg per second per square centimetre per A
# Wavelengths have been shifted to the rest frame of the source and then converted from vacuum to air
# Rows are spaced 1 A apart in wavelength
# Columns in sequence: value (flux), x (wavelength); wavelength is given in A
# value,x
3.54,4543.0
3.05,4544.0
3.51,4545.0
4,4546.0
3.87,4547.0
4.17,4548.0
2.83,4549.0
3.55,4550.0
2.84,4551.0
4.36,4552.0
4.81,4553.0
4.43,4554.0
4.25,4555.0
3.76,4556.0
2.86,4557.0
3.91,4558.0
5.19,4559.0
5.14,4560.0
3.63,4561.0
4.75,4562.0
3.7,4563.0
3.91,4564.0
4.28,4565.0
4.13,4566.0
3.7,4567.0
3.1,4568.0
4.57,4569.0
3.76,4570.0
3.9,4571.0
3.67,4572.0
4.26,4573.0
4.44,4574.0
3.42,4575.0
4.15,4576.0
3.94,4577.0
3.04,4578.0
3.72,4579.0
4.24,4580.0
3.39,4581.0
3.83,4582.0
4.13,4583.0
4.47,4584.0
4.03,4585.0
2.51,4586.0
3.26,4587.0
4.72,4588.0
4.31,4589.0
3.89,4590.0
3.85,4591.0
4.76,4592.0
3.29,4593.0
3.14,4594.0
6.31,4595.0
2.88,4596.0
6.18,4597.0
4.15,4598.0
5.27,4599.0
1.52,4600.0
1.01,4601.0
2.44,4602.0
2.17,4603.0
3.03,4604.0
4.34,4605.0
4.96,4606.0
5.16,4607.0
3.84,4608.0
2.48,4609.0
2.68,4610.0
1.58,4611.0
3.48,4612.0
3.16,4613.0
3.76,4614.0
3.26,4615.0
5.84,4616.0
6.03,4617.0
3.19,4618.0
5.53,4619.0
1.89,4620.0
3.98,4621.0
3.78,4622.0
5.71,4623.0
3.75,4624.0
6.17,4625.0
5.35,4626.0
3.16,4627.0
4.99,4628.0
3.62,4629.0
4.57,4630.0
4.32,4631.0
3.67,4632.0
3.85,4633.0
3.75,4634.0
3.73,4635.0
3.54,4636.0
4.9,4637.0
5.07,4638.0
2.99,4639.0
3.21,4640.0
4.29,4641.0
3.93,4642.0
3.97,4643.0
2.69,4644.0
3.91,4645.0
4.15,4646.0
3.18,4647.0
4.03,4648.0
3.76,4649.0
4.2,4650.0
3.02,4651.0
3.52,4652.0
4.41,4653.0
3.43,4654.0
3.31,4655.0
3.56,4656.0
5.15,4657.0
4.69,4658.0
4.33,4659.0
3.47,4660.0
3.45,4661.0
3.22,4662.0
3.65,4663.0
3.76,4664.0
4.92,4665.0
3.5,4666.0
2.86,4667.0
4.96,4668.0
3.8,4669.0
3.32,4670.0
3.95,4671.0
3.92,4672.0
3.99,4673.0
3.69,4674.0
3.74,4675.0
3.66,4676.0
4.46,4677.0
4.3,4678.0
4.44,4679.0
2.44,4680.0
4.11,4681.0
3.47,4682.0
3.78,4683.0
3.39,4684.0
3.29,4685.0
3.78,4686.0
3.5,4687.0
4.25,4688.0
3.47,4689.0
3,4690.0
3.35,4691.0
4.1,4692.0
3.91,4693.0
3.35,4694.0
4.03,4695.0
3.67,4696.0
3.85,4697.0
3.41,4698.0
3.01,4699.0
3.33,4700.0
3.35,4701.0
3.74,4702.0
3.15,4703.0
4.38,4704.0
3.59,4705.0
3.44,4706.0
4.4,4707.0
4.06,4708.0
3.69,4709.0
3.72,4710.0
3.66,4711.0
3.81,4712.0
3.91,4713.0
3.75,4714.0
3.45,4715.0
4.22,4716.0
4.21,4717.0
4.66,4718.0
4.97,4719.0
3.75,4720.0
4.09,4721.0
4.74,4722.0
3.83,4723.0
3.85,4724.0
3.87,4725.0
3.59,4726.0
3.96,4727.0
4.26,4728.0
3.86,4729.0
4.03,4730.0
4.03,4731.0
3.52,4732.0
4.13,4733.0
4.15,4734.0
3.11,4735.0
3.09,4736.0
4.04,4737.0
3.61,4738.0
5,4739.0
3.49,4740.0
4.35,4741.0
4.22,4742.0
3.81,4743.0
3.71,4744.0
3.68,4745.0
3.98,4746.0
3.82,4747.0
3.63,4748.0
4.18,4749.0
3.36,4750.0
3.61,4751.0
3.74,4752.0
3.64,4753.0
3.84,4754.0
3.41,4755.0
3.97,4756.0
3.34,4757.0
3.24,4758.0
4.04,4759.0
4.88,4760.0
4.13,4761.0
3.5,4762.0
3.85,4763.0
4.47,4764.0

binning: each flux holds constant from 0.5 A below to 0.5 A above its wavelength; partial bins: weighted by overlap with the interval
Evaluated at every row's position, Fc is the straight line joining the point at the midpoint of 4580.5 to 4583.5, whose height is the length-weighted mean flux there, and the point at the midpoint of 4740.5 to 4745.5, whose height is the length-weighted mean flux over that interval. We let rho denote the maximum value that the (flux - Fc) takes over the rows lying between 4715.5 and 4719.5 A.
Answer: 1.04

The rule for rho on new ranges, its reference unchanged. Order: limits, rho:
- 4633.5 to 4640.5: 1.23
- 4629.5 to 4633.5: 0.74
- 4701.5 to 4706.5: 0.47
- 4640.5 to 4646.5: 0.44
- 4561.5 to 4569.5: 0.99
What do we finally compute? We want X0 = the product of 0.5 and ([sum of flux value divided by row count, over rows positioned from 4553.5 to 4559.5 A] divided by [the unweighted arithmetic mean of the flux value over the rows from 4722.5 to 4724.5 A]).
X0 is 0.530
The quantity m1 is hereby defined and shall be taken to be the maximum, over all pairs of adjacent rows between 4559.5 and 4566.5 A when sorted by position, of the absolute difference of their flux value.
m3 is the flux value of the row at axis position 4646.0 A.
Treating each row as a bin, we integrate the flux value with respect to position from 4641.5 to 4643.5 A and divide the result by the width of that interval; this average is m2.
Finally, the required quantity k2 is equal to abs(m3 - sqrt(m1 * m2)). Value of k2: 1.71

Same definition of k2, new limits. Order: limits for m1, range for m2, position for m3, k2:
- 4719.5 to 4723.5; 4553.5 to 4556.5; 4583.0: 2.19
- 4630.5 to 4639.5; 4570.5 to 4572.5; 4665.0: 2.11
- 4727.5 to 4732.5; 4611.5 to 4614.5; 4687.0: 2.17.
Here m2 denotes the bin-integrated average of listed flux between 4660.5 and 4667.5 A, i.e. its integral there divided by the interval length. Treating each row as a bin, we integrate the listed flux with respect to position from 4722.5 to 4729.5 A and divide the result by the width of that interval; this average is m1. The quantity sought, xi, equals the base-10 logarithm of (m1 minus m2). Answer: -0.58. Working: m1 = 3.89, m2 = 3.62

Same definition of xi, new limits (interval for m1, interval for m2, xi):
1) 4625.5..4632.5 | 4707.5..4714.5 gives -0.36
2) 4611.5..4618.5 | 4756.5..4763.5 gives -0.60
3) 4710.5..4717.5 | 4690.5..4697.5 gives -0.97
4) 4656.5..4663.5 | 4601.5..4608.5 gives -0.54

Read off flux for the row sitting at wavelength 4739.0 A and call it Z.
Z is 5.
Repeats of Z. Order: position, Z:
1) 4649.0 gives 3.76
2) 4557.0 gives 2.86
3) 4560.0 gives 5.14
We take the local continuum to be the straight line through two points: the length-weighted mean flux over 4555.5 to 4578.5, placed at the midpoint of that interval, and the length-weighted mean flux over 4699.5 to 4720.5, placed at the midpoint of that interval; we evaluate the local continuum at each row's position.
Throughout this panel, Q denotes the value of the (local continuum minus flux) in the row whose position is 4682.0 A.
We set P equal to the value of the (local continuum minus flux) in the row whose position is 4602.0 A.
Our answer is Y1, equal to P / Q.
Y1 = 3.6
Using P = 1.5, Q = 0.4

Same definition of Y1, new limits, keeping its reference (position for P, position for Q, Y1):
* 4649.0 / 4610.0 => 0.1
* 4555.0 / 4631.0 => 0.7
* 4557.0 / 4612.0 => 2.4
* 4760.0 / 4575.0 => -1.9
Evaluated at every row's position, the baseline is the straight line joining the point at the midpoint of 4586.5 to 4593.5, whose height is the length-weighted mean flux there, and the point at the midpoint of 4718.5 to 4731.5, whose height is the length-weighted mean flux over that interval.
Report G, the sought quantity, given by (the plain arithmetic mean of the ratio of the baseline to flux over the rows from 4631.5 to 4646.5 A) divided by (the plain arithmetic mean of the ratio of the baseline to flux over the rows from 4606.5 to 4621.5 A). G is 0.863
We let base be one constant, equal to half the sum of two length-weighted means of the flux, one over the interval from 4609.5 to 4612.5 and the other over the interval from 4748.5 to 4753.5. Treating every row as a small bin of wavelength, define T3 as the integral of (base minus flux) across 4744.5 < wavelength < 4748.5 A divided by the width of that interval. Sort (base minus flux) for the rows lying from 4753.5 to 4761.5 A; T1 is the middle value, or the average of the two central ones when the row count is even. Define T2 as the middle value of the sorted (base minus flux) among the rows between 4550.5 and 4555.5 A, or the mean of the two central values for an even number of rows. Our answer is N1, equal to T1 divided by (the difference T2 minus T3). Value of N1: 1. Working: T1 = -0.76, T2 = -1.2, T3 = -0.63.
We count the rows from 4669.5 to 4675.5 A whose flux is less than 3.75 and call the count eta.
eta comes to 3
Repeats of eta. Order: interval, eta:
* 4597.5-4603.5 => 4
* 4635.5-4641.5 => 3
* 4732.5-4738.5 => 3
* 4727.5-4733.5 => 1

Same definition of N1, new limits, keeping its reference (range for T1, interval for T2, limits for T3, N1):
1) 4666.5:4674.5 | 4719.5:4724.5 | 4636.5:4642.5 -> -3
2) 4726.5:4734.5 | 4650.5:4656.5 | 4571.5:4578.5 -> -2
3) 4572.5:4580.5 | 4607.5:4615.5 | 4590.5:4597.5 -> -1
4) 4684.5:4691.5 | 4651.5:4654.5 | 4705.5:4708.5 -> -1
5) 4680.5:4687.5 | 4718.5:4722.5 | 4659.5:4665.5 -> 1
